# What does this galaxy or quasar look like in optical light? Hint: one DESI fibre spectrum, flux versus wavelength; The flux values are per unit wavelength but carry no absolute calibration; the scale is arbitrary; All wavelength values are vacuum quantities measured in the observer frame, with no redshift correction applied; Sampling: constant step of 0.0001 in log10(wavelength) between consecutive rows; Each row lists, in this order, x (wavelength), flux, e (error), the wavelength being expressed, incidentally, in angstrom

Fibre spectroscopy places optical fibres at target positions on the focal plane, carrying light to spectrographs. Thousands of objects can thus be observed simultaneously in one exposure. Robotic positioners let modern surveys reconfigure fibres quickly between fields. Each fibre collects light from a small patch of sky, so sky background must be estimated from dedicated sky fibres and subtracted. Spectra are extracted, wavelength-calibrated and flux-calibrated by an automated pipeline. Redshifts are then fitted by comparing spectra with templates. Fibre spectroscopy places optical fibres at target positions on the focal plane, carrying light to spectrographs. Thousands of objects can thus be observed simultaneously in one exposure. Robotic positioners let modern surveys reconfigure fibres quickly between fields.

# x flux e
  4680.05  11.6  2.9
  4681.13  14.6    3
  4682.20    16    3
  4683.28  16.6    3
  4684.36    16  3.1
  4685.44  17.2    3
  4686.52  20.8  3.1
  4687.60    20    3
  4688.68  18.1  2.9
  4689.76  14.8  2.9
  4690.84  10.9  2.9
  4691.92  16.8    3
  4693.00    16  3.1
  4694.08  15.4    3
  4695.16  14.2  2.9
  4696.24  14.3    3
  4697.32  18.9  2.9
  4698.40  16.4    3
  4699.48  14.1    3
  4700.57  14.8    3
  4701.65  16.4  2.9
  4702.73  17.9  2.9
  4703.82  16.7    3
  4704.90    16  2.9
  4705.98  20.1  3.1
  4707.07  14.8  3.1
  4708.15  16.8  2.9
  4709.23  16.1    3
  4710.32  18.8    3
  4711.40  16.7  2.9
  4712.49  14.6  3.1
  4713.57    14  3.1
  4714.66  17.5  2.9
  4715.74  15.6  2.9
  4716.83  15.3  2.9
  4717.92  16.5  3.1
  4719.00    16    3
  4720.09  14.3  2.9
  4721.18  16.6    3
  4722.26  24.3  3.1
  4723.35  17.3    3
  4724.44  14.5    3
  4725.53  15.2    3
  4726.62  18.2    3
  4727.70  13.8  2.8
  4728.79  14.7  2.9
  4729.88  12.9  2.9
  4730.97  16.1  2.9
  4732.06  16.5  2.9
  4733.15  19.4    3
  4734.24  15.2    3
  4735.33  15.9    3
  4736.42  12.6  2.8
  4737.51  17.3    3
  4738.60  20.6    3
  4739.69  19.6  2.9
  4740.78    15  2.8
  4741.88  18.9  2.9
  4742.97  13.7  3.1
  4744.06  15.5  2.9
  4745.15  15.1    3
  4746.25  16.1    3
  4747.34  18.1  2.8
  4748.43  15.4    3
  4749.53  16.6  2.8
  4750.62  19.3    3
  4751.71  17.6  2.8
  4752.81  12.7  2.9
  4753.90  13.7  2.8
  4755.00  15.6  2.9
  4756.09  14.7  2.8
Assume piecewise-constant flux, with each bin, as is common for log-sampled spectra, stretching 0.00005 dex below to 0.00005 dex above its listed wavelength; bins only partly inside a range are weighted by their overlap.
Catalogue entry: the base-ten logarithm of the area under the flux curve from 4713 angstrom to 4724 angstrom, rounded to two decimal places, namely 2.26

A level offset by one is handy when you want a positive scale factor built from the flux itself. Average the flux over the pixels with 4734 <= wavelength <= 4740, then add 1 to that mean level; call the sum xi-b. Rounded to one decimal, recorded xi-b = 17.9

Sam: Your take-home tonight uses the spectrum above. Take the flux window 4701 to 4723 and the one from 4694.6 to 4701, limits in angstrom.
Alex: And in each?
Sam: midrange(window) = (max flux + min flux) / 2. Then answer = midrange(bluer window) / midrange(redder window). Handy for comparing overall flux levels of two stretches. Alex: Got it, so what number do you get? 0.86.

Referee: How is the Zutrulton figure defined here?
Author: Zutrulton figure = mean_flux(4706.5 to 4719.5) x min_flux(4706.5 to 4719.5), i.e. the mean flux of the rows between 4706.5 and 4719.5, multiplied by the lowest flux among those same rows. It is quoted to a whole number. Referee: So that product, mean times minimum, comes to 225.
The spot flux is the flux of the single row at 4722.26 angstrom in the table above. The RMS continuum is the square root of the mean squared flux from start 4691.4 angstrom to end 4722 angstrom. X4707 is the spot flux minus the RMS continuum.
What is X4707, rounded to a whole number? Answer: 8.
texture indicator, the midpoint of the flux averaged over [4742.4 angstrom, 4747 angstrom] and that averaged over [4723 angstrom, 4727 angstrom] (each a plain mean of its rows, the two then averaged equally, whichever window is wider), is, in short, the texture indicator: 15.7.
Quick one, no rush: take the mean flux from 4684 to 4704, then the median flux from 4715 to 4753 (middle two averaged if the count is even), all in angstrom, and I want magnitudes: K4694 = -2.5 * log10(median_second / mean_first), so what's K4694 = 0.020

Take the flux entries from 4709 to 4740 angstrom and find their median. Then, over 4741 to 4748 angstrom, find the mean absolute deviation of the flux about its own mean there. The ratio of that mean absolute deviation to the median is 0.094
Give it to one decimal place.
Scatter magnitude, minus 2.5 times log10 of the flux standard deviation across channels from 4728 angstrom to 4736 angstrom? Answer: -0.7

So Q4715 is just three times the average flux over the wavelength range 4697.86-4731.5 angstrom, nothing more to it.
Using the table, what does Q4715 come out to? 49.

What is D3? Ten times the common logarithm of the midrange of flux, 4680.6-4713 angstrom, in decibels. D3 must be 12.0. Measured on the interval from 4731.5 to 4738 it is 12.0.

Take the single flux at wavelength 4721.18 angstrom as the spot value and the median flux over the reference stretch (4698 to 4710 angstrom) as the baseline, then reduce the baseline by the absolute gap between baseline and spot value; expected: 16.2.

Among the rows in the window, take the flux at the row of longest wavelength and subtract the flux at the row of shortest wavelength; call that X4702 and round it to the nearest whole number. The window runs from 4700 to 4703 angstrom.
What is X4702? 3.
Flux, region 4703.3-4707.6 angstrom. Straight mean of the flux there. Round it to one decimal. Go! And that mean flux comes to 16.9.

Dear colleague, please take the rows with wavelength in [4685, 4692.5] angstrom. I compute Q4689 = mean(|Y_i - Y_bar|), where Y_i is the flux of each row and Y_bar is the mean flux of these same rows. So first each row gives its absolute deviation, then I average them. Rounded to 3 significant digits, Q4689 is 2.38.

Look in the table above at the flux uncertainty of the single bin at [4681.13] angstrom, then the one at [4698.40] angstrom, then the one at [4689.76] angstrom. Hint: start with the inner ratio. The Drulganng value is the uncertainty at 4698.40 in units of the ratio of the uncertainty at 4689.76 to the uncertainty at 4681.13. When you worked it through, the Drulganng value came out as 3.10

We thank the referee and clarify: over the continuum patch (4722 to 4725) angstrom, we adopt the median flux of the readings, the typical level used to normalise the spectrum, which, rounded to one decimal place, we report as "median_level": 17.3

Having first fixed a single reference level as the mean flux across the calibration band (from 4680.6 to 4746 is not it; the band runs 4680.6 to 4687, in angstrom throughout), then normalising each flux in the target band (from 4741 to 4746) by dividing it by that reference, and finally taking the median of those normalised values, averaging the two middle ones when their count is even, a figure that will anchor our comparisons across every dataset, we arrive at 0.91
